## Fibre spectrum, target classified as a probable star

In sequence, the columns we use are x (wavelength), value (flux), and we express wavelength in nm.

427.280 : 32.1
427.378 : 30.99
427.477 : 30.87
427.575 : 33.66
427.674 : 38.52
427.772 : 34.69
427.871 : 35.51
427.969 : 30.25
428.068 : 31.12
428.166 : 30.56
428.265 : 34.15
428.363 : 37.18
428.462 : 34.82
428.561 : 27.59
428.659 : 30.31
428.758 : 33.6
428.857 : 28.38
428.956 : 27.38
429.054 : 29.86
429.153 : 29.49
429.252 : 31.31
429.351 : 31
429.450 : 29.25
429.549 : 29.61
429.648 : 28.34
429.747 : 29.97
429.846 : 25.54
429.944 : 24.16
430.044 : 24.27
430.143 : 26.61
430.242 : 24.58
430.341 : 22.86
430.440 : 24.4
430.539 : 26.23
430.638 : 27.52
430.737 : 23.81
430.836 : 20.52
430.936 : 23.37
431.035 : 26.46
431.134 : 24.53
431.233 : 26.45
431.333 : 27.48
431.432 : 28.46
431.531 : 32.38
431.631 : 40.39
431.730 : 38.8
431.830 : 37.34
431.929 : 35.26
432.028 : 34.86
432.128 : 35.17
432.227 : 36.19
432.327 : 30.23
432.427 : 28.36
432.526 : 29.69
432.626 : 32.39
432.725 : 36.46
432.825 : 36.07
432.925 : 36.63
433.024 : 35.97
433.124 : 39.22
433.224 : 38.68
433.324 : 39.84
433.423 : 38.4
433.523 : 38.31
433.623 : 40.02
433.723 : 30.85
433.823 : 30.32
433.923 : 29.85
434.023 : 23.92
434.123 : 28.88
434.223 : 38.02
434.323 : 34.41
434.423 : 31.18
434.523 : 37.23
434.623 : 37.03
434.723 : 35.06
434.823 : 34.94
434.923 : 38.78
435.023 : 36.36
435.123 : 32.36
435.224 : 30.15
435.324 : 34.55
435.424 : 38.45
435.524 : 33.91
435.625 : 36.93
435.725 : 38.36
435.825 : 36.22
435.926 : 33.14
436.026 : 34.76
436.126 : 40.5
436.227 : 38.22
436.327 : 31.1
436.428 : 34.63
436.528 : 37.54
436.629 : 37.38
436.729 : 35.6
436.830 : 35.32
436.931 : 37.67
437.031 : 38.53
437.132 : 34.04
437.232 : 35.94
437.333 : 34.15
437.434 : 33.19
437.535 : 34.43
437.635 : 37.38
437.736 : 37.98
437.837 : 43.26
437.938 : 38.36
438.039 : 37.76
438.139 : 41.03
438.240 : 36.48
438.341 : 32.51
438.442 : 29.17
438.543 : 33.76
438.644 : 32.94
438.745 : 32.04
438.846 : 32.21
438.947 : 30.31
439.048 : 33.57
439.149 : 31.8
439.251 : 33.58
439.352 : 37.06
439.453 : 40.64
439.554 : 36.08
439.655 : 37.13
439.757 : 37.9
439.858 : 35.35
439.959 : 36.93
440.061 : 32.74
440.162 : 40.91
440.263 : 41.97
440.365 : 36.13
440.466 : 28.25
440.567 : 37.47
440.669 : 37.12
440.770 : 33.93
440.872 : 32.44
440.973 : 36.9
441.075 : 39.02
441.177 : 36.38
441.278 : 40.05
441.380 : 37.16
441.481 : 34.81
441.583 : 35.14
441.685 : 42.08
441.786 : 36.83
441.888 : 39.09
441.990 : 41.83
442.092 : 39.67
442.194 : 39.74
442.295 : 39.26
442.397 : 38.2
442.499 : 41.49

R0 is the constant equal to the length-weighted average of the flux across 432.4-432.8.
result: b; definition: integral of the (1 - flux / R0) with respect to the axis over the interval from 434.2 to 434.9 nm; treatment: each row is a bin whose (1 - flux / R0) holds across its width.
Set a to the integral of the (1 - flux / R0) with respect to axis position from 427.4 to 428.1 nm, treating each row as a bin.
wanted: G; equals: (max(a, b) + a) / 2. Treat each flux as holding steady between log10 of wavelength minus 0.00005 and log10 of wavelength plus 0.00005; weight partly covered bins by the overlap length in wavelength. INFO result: -0.027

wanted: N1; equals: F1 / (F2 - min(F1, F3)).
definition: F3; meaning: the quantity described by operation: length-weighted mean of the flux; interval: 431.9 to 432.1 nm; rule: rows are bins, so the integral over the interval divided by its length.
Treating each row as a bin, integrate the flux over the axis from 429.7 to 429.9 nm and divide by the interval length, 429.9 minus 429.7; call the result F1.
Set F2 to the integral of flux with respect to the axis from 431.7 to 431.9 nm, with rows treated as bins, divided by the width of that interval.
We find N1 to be 2.8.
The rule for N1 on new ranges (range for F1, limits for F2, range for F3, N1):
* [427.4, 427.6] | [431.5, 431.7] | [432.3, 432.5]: 4.1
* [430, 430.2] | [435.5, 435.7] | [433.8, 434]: 2.4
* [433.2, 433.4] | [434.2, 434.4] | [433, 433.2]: -15.4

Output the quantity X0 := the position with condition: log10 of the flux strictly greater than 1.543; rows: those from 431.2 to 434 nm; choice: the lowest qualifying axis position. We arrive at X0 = 431.631 nm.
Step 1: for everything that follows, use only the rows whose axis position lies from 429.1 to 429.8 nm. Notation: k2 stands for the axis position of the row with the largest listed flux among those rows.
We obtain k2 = 429.252 nm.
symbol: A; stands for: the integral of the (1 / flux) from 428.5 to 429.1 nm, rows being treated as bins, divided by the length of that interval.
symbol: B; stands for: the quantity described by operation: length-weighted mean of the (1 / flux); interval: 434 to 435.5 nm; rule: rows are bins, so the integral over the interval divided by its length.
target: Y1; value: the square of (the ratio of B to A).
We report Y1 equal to 0.76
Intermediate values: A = 0.0340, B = 0.0296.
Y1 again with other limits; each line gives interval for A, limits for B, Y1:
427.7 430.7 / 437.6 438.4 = 0.59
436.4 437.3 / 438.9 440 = 1.05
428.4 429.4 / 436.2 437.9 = 0.71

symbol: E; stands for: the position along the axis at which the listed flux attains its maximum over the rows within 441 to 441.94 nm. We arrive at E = 441.685 nm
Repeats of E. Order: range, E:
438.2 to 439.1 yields 438.240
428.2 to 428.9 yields 428.363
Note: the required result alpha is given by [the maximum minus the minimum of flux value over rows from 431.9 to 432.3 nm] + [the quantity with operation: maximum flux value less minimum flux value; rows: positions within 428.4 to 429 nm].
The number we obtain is 8.8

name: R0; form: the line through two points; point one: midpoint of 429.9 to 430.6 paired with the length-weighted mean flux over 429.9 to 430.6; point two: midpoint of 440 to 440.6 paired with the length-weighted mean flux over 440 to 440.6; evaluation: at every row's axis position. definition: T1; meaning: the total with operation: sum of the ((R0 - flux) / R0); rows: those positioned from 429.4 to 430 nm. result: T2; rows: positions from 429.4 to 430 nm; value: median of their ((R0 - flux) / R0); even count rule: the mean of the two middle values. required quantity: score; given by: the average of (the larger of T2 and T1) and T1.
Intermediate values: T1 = -0.9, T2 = -0.20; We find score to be -0.6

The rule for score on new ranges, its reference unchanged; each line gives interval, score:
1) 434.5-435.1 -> -0.8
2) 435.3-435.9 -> -0.6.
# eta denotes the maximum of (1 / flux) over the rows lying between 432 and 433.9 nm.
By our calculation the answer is 0.0353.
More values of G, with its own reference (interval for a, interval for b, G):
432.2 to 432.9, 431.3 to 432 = -0.012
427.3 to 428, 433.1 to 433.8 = -0.028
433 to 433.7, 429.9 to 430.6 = 0.013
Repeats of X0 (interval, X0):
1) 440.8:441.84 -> 440.973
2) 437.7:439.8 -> 437.736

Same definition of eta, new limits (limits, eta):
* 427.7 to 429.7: 0.0365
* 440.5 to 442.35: 0.0308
